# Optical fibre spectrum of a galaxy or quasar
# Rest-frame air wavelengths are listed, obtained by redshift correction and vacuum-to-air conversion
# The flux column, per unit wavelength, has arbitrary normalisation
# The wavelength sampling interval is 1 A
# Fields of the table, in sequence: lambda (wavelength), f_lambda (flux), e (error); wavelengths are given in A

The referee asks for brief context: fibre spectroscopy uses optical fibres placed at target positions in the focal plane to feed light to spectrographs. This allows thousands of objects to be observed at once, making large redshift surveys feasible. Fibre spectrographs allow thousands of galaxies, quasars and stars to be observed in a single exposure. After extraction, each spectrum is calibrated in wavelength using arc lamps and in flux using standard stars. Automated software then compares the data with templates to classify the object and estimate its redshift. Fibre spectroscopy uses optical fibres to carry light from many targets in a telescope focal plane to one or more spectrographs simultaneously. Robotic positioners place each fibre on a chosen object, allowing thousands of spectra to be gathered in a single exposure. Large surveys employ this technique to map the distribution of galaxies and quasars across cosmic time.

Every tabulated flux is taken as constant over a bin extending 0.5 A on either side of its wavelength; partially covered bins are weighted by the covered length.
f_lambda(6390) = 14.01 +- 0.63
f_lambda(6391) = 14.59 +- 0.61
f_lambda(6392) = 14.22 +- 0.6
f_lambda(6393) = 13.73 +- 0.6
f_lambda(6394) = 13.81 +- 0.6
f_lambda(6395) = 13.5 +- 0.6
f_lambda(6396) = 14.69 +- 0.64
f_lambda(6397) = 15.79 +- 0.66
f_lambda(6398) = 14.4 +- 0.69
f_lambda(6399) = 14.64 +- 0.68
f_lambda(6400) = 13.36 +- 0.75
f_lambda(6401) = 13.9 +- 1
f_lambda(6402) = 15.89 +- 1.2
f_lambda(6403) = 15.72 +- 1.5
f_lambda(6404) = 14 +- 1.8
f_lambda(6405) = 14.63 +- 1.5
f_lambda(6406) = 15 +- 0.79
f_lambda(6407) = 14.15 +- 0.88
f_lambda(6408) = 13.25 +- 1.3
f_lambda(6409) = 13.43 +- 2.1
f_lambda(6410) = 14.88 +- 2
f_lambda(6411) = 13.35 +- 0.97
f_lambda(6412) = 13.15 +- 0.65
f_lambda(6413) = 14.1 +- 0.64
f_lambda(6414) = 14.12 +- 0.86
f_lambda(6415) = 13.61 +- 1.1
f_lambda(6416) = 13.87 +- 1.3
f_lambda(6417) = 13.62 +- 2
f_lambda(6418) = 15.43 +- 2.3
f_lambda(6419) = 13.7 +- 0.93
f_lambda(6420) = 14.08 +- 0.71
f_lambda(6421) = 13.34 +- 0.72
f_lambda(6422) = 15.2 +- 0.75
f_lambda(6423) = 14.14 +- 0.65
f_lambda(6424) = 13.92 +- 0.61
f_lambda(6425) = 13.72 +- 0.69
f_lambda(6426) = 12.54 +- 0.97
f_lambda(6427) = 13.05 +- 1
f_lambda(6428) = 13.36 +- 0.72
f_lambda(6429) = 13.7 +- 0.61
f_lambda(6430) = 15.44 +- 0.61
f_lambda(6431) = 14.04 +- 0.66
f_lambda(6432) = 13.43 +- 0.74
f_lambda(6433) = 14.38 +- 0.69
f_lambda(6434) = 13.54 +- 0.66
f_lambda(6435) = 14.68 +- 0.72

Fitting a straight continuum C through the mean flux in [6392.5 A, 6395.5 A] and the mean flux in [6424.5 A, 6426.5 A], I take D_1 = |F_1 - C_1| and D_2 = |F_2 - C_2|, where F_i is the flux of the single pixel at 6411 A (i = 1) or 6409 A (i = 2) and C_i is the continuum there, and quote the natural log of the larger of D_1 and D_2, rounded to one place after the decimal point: -3.4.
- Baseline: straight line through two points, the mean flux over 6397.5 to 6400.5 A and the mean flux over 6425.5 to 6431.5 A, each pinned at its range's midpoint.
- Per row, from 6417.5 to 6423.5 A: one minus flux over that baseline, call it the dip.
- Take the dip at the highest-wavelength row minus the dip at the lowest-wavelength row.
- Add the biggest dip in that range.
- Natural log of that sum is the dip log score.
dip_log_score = -2.1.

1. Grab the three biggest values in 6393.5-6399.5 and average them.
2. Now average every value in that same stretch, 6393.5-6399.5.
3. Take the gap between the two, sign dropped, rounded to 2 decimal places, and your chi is 0.57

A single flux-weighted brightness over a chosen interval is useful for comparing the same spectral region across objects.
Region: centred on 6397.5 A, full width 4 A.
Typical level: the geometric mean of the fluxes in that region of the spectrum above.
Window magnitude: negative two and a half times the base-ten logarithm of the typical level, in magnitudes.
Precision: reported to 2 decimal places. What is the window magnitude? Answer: -2.93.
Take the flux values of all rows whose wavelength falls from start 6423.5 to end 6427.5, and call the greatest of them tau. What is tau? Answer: 13.92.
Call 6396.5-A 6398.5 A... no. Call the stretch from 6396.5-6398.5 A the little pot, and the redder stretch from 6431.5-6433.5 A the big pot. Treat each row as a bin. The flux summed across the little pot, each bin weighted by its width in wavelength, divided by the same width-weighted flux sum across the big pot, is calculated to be 1.09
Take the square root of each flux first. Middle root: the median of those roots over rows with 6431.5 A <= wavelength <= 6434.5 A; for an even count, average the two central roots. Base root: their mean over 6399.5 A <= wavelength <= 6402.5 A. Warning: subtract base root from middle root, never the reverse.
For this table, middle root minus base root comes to -0.11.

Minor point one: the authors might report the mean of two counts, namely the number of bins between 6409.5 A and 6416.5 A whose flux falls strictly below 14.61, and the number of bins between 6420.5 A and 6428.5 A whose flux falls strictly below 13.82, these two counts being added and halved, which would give 5.50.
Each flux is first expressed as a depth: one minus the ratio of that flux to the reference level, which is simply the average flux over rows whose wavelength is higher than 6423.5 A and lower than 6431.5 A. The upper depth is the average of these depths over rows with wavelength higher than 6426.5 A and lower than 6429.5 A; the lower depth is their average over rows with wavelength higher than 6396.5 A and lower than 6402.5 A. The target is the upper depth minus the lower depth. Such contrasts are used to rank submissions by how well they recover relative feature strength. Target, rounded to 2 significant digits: 0.094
